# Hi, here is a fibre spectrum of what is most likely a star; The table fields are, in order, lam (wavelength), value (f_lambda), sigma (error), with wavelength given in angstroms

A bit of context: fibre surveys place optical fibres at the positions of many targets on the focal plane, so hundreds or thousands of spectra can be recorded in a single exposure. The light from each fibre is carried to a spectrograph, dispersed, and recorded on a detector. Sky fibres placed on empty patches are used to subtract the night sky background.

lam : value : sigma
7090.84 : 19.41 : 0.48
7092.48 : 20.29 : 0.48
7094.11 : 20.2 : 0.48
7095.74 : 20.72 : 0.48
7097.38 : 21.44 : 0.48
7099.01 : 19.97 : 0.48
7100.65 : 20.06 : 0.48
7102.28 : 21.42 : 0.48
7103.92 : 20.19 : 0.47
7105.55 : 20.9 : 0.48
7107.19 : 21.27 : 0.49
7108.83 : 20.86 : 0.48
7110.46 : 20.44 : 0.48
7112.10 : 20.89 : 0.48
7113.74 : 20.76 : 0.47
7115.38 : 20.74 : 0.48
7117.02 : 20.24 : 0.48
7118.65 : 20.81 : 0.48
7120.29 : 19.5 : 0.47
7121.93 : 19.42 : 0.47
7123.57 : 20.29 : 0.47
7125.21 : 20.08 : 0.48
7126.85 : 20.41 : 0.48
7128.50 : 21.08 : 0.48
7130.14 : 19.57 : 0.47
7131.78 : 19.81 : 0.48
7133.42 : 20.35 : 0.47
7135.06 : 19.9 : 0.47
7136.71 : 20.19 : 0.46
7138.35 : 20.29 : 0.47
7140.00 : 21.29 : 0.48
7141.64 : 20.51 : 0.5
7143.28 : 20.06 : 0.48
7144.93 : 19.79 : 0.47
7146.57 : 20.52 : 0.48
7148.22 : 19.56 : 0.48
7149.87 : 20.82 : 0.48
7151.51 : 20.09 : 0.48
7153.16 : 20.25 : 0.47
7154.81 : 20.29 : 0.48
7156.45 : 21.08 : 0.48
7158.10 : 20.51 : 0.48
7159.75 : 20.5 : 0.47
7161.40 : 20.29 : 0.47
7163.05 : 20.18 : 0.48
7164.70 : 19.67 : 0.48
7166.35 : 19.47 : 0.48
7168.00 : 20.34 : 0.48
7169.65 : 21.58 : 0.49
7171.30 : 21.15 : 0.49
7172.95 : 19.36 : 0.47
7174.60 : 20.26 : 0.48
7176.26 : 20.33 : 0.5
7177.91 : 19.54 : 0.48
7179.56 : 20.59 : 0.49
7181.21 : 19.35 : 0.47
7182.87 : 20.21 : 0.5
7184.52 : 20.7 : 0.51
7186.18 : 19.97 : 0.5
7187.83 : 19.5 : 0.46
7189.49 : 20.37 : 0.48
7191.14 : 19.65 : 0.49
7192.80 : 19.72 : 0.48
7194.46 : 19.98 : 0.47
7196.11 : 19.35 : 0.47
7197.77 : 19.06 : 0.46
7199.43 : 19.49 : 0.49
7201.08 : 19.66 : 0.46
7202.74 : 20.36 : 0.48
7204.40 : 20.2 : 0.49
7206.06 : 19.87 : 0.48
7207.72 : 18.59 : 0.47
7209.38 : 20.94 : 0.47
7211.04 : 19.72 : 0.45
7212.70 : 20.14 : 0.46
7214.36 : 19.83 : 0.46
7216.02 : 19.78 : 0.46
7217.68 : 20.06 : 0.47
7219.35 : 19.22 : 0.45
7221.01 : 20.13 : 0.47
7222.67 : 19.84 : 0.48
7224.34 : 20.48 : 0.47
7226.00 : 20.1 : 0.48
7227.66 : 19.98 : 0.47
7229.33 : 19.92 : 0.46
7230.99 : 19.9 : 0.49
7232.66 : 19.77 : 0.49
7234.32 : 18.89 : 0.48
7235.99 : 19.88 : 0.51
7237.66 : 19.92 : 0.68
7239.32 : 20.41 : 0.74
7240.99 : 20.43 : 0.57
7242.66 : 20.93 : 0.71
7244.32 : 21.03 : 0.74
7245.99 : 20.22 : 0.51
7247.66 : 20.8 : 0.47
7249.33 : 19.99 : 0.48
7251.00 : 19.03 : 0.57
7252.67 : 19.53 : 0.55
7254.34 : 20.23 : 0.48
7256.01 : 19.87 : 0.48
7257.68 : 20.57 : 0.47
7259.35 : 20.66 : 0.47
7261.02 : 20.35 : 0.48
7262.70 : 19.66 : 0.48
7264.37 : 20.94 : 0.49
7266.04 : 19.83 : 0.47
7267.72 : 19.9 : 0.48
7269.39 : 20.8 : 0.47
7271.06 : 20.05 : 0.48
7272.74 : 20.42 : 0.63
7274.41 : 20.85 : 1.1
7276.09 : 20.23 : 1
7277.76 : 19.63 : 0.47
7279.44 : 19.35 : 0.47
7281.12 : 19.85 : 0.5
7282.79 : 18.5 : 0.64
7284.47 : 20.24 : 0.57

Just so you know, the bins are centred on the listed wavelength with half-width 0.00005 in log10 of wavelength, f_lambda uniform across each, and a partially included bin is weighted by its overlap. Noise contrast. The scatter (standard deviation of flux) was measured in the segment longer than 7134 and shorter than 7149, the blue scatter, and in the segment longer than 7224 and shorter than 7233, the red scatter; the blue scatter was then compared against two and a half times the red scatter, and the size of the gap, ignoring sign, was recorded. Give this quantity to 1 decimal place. 0.1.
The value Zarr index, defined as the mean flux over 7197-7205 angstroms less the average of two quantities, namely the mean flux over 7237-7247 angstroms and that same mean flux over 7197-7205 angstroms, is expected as -0.4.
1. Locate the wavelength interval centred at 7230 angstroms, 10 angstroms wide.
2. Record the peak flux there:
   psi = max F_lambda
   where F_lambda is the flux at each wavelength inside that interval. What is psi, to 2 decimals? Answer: 20.10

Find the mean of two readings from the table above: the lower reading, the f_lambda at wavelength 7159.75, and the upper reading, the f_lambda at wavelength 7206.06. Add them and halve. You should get 20.2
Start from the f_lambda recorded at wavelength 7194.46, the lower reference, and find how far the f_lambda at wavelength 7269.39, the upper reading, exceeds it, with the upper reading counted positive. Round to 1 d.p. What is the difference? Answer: 0.8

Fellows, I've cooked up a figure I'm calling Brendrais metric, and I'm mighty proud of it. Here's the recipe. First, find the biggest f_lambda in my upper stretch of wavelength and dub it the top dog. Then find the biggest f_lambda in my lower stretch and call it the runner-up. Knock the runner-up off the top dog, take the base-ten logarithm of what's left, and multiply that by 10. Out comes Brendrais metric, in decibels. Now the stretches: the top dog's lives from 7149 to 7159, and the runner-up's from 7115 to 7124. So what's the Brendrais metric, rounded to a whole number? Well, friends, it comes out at -6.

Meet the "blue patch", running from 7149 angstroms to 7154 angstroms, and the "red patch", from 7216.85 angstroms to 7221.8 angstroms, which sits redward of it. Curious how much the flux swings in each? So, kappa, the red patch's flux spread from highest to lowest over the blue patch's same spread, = 1.2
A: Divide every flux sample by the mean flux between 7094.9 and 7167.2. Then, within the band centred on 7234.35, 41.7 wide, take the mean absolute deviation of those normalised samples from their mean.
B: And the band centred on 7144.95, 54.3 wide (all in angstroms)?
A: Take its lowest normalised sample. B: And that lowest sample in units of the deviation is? 52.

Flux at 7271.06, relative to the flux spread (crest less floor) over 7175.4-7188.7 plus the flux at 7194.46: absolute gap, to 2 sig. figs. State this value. 1.3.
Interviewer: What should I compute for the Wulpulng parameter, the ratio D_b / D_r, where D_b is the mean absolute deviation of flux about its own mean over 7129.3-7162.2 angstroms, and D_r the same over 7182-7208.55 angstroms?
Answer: 0.80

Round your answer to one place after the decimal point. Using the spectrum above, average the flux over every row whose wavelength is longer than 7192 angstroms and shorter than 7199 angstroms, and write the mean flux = 19.5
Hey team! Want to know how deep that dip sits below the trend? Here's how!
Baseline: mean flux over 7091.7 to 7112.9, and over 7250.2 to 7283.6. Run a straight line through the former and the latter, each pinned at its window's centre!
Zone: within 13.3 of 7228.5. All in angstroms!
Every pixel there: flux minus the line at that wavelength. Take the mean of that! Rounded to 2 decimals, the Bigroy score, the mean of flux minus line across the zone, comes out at -0.25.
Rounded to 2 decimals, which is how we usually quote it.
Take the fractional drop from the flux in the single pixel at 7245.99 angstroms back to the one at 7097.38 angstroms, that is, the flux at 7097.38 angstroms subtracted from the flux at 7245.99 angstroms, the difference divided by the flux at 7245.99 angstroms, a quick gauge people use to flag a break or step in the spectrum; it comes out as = -0.06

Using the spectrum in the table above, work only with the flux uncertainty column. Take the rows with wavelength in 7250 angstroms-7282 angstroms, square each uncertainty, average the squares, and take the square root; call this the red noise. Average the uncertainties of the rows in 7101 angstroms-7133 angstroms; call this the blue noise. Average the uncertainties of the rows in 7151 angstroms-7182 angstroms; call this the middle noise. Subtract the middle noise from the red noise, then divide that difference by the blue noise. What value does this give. 0.21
